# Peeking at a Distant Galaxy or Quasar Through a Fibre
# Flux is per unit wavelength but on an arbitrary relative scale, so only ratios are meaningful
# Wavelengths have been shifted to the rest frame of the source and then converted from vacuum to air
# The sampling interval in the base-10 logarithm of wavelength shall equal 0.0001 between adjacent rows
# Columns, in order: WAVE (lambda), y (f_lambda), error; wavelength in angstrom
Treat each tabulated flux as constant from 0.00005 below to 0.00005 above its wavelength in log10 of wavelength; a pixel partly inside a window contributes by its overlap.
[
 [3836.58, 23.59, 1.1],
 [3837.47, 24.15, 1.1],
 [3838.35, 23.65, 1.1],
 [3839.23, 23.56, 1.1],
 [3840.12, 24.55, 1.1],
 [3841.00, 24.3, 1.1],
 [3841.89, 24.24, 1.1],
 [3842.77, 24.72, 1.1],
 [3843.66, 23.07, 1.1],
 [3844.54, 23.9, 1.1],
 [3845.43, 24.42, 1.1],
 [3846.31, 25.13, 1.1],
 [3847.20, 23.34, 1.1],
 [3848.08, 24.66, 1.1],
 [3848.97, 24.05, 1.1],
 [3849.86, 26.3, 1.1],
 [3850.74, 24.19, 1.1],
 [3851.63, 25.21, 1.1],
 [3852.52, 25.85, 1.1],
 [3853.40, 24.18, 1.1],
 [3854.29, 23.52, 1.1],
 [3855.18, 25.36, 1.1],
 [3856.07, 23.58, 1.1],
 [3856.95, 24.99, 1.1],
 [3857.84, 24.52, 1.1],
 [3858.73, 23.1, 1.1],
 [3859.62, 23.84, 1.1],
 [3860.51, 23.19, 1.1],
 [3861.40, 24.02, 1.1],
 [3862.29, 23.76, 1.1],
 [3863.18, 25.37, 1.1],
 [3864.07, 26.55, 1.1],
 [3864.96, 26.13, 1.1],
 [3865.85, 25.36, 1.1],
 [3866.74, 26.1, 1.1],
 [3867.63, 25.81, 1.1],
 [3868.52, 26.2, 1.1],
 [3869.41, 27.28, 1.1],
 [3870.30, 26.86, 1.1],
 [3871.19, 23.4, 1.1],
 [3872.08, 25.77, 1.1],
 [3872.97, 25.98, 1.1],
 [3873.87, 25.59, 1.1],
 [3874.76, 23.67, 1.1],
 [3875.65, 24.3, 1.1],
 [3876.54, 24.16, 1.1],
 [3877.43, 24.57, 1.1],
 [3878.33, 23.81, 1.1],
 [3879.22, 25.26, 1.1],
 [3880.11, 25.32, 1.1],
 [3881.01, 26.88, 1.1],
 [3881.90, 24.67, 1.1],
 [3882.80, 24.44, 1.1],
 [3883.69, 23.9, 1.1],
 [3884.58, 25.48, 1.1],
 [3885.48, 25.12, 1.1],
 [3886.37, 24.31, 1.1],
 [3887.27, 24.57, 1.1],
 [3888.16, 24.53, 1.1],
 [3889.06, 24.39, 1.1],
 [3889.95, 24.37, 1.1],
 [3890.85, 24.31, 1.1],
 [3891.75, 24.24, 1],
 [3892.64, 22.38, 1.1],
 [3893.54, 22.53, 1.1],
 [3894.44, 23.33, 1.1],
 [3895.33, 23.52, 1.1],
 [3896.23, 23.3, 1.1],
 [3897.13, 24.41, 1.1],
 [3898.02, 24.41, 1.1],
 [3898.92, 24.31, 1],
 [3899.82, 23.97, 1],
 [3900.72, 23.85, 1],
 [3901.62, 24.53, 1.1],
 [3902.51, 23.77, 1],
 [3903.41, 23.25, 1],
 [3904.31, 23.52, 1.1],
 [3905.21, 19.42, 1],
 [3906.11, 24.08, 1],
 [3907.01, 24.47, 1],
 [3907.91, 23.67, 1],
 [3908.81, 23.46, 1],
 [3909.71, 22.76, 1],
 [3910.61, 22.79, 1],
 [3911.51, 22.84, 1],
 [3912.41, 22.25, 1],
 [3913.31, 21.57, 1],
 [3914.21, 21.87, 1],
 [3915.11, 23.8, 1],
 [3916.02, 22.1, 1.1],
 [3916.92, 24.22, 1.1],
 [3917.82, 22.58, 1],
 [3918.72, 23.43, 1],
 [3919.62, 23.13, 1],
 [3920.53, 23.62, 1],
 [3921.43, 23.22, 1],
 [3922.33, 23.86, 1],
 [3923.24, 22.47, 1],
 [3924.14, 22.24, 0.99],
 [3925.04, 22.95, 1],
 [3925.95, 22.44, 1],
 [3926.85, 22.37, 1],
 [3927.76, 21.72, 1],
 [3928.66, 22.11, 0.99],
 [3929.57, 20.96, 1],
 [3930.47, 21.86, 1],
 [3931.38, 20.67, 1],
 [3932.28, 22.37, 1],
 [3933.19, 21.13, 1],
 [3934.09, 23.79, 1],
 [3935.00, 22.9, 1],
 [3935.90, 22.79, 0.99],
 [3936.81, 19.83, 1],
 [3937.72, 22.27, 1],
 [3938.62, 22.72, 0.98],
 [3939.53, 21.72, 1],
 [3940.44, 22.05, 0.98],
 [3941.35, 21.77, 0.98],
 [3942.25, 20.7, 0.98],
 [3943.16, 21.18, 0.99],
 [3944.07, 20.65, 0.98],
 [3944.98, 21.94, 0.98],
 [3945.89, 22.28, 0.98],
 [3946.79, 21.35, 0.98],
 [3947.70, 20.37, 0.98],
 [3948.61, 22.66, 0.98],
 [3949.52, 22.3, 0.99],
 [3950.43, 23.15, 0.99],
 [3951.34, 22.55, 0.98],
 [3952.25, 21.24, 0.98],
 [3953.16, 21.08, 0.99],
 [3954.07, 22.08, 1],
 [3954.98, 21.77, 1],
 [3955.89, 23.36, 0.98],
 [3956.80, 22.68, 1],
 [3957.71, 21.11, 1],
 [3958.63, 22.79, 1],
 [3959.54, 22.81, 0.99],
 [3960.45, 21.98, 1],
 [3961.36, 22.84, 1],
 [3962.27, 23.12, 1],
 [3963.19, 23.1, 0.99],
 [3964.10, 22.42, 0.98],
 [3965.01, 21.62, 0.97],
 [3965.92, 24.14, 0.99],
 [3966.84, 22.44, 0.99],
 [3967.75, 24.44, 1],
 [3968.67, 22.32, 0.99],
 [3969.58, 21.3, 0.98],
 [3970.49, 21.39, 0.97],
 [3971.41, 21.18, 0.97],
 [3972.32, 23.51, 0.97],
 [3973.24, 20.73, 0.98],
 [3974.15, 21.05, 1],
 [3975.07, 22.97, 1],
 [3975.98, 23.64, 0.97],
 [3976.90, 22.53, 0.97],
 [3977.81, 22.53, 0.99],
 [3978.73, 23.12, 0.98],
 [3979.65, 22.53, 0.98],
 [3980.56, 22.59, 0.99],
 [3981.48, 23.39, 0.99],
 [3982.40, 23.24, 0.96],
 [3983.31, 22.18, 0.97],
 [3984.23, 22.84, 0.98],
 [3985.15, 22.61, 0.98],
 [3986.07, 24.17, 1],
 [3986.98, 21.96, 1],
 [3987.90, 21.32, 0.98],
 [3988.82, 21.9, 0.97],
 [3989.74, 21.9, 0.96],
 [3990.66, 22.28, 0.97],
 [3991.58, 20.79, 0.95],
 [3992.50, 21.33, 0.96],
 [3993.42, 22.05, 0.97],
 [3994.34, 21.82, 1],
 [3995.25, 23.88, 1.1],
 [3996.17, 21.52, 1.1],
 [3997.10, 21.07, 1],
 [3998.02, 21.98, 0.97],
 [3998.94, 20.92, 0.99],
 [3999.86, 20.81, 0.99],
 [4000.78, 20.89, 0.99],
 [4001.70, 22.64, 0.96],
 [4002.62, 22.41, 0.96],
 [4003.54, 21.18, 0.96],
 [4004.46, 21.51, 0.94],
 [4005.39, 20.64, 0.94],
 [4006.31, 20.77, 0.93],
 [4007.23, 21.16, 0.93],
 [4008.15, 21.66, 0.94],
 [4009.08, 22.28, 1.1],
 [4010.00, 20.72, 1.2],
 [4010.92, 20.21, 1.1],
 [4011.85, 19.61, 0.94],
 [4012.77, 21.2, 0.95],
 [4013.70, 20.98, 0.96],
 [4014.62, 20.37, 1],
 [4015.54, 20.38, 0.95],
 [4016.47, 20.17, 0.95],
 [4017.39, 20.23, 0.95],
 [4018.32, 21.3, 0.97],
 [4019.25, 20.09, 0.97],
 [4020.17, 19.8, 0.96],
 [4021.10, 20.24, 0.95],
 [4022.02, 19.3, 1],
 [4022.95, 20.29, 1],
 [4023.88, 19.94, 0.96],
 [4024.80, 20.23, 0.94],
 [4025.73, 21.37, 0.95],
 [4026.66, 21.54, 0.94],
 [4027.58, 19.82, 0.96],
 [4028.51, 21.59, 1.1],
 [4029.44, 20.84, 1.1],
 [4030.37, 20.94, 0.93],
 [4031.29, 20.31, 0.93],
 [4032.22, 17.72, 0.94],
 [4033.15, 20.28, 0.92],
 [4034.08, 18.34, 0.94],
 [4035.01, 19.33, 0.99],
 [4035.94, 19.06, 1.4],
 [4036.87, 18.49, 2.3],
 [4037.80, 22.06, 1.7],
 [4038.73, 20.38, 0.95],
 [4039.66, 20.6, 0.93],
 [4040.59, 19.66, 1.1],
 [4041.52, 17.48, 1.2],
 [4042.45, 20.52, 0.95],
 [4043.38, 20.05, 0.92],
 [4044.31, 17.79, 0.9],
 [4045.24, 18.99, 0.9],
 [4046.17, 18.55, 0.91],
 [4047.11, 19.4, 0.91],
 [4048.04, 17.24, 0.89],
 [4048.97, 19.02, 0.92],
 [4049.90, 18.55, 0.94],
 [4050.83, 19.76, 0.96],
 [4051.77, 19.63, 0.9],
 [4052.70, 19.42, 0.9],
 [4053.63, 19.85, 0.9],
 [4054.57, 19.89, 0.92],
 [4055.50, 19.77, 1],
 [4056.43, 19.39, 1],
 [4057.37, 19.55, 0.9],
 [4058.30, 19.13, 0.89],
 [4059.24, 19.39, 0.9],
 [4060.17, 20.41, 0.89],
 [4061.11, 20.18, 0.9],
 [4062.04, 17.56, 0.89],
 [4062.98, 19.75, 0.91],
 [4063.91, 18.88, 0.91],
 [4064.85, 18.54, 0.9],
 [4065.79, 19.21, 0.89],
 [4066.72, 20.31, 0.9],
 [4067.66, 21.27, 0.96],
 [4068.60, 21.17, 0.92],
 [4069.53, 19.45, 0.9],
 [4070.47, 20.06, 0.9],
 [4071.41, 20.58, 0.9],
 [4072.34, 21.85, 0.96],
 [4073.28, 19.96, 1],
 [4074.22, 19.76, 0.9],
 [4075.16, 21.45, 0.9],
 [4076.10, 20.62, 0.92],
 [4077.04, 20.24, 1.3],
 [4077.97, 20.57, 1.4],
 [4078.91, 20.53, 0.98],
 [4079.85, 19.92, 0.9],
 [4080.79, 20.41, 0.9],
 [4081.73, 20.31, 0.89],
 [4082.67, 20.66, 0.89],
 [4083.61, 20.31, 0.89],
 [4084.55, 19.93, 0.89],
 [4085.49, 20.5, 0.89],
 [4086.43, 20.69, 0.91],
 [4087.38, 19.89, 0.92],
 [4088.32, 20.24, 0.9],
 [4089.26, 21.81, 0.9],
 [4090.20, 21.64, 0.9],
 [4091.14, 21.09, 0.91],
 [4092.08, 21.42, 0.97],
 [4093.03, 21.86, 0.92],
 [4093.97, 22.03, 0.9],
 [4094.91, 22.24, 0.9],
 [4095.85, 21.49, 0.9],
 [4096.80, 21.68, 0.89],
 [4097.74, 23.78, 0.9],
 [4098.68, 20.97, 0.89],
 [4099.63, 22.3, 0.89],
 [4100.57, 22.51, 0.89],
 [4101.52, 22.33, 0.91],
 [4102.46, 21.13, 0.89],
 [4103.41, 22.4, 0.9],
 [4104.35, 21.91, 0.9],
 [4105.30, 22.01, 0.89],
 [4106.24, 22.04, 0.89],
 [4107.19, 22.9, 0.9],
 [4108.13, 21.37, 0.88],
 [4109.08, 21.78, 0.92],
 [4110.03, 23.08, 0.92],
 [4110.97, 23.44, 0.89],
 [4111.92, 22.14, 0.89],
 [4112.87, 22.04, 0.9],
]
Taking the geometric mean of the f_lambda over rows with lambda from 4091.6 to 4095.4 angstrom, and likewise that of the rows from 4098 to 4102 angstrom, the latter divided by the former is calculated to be 1.01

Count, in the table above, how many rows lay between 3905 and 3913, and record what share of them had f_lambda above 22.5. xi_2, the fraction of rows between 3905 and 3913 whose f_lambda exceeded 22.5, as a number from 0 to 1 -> 0.8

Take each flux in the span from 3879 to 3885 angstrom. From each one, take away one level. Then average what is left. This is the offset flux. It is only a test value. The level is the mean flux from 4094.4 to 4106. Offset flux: 3.1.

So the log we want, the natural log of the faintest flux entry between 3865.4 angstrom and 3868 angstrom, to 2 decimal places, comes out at 3.23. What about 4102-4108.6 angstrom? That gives 3.05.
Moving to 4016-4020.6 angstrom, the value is 2.99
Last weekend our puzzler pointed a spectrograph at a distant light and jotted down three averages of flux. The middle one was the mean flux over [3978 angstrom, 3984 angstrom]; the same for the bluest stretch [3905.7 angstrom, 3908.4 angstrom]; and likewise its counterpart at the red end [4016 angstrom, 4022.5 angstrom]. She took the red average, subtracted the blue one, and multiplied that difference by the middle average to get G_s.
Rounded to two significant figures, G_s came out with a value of -89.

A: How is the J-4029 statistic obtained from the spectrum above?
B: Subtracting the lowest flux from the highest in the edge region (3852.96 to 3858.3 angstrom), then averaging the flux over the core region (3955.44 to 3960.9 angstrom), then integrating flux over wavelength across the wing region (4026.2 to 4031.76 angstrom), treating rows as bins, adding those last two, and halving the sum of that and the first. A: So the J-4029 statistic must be 70.1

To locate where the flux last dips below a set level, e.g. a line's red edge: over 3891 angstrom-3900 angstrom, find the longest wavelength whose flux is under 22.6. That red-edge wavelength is 3893.54 angstrom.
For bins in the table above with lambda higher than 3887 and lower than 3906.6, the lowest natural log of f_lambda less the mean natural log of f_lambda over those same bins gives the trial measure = -0.20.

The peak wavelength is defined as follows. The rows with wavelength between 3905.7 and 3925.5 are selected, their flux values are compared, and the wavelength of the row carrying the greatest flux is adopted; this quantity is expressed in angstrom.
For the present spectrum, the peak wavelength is 3907.01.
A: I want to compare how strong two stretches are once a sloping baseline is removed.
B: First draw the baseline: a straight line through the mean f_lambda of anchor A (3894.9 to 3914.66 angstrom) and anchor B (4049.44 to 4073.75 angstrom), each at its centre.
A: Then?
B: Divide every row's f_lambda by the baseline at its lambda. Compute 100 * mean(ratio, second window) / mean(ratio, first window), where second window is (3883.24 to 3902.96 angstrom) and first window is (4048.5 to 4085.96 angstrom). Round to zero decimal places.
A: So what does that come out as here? 101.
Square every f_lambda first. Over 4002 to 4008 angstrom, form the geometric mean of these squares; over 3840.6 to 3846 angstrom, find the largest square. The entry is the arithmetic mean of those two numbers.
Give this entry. 532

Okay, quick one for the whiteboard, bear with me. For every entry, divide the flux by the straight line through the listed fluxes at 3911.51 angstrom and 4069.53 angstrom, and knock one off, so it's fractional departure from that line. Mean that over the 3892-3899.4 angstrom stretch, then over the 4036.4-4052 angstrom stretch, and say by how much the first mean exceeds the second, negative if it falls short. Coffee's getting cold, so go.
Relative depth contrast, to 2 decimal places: 0.05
